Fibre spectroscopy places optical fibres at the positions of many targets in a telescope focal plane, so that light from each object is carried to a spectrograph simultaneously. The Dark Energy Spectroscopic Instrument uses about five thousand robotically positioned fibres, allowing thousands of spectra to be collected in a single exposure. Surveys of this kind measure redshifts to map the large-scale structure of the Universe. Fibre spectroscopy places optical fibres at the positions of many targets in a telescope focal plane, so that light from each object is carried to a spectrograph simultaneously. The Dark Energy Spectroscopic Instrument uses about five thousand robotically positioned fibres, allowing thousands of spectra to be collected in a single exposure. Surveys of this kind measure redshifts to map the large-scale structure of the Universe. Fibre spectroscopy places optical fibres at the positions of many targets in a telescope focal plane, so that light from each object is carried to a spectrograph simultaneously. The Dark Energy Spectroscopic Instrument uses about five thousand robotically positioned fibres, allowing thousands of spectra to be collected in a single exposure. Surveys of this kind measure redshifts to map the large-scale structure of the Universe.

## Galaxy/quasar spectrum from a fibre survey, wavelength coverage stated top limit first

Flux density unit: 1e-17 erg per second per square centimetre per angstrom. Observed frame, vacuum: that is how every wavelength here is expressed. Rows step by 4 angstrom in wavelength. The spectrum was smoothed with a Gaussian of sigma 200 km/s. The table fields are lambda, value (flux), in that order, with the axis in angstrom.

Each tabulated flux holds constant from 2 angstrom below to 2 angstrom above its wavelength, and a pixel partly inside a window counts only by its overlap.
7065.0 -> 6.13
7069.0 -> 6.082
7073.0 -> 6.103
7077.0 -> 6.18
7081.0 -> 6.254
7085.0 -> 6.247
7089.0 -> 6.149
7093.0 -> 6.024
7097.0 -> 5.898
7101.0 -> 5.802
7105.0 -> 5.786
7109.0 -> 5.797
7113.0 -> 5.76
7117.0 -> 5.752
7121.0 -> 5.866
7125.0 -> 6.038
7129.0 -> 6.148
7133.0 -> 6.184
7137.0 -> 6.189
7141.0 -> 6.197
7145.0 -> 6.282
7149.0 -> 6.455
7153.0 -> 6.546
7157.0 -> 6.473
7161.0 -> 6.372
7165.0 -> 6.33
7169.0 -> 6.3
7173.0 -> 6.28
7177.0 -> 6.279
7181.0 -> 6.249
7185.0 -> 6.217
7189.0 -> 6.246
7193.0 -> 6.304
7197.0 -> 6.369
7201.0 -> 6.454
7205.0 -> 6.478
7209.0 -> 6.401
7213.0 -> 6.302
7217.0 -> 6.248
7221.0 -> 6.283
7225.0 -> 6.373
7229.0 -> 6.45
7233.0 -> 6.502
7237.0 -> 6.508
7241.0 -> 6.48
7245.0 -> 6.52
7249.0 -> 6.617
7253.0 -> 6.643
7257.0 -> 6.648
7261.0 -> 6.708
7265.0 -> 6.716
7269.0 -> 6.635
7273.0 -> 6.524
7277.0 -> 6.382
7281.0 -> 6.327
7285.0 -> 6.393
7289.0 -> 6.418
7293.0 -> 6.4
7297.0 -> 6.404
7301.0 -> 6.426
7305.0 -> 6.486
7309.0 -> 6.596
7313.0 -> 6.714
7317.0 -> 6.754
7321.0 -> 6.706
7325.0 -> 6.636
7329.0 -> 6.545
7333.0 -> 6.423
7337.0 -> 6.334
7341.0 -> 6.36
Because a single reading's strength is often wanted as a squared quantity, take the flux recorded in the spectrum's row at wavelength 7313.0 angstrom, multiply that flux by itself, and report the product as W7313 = 45.1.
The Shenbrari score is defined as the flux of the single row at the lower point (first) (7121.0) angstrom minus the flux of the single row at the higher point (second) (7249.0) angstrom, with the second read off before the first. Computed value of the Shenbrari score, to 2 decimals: -0.75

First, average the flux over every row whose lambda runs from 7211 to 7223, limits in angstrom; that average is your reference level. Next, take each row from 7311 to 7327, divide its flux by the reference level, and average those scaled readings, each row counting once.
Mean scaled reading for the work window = 1.068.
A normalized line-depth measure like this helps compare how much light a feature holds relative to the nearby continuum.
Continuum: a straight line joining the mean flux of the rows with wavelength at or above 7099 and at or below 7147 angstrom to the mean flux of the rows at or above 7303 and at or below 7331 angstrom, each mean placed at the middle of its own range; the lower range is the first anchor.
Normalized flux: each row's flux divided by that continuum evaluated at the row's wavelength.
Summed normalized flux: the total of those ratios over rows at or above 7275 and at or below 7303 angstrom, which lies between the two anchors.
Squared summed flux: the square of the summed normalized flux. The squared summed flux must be 46.8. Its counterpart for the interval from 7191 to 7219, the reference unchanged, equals 50.7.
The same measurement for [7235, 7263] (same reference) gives 51.8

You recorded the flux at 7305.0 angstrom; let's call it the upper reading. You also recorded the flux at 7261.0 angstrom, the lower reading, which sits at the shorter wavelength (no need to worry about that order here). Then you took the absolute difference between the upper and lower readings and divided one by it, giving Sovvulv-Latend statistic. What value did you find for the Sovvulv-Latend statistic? 4.5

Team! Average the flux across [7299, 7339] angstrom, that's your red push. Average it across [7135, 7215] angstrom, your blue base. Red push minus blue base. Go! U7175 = 0.23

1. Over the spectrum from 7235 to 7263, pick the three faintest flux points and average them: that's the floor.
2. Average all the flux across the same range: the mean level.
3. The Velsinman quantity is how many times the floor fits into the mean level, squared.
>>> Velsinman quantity 1.03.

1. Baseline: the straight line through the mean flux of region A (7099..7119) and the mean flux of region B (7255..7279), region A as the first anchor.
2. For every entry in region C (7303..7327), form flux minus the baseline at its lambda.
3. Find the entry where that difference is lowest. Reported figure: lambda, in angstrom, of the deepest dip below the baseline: 7305.0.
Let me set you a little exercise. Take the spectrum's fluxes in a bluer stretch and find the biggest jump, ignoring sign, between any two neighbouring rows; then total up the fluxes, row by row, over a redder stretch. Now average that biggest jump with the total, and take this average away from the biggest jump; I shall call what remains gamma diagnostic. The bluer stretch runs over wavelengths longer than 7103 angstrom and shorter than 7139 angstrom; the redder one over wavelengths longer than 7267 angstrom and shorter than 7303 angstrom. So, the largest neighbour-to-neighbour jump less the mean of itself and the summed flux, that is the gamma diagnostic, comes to -28.9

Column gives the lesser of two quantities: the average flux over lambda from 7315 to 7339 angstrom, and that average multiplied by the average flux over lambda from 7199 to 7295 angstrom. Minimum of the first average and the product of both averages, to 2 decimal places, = 6.57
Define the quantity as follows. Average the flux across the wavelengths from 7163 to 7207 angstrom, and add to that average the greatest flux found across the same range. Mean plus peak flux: 12.8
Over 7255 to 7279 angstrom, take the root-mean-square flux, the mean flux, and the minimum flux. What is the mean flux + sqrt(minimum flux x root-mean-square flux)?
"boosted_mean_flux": 13.1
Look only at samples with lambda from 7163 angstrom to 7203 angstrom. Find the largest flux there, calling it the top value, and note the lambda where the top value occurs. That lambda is 7201.0 angstrom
